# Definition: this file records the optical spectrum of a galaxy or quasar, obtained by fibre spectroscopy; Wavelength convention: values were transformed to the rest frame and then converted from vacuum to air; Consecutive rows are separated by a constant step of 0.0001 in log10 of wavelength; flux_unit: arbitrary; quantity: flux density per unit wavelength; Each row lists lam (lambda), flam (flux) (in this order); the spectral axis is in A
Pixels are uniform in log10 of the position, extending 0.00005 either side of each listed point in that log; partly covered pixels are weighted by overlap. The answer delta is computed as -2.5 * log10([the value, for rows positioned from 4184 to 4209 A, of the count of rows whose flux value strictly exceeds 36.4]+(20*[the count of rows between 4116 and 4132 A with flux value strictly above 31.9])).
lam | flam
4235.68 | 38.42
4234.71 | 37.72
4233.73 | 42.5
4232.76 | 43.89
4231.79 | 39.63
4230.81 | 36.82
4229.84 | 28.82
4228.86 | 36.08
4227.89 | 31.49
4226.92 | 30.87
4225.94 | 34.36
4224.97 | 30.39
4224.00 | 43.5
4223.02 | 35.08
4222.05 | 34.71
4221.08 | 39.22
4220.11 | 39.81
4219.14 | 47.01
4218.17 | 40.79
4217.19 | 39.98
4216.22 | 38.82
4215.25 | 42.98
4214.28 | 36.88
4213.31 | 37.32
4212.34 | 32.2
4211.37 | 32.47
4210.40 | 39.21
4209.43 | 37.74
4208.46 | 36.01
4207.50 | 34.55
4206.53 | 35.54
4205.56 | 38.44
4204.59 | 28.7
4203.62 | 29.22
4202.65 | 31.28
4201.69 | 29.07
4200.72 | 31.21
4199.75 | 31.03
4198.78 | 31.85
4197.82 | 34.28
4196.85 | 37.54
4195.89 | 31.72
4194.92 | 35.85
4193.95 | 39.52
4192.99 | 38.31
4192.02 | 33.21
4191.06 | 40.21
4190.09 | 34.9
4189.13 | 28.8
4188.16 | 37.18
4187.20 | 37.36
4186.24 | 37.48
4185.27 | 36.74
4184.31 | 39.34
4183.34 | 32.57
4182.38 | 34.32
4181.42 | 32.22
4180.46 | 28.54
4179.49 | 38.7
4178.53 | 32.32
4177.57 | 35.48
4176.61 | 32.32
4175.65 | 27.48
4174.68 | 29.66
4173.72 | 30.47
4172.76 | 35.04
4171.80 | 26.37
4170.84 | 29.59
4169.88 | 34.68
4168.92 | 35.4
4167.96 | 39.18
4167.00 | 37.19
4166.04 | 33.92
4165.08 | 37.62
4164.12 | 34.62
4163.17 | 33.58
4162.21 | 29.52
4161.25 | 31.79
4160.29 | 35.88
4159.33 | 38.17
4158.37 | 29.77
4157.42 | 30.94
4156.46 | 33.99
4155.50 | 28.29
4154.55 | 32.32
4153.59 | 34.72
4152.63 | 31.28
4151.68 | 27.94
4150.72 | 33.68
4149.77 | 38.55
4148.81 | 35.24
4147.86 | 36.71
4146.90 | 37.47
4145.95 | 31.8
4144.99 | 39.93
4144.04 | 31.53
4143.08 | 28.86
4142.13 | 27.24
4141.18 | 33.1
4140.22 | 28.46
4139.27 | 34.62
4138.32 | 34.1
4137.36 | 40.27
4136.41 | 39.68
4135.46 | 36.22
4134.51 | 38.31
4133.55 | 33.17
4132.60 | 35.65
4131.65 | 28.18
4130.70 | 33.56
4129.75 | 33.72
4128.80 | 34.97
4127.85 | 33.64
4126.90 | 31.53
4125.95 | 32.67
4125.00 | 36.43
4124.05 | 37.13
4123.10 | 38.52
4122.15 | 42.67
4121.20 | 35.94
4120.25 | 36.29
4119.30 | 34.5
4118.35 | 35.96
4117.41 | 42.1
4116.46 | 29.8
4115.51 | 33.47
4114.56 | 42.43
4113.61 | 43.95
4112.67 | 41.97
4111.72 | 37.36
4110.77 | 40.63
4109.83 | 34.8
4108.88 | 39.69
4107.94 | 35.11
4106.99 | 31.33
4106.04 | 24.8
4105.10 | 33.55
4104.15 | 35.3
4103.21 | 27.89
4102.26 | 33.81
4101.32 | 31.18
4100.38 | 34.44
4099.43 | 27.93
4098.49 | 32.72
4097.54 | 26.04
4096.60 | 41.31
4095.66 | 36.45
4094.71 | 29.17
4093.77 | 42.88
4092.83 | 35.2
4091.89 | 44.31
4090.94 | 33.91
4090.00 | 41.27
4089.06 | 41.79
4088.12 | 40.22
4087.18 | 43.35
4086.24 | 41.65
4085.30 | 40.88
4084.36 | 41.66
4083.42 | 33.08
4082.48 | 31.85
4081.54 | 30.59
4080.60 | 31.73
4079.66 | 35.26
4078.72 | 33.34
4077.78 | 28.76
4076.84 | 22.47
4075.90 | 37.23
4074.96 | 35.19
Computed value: -6.2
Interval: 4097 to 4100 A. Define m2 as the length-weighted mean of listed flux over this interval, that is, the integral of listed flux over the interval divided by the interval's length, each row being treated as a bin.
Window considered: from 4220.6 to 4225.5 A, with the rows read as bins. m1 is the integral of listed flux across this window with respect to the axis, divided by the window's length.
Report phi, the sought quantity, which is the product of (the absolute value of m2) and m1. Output 1072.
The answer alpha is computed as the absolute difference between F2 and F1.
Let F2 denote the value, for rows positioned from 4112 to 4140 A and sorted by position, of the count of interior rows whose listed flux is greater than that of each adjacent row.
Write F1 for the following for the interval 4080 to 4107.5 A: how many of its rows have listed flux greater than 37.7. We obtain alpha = 2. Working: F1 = 10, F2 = 8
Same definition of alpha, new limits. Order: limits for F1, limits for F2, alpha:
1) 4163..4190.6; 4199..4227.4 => 6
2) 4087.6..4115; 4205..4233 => 4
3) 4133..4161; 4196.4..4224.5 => 1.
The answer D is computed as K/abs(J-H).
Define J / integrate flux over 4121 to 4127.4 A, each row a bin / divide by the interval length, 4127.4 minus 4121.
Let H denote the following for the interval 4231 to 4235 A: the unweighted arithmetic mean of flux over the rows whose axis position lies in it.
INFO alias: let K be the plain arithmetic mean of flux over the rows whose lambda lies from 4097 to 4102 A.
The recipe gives 6.7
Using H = 41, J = 36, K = 30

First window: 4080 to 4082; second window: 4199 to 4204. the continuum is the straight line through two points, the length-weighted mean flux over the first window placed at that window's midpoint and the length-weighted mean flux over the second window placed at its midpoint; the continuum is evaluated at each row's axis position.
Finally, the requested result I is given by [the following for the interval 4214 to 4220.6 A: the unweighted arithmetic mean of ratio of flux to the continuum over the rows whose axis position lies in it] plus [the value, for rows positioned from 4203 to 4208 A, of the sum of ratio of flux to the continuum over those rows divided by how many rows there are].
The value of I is 2.44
